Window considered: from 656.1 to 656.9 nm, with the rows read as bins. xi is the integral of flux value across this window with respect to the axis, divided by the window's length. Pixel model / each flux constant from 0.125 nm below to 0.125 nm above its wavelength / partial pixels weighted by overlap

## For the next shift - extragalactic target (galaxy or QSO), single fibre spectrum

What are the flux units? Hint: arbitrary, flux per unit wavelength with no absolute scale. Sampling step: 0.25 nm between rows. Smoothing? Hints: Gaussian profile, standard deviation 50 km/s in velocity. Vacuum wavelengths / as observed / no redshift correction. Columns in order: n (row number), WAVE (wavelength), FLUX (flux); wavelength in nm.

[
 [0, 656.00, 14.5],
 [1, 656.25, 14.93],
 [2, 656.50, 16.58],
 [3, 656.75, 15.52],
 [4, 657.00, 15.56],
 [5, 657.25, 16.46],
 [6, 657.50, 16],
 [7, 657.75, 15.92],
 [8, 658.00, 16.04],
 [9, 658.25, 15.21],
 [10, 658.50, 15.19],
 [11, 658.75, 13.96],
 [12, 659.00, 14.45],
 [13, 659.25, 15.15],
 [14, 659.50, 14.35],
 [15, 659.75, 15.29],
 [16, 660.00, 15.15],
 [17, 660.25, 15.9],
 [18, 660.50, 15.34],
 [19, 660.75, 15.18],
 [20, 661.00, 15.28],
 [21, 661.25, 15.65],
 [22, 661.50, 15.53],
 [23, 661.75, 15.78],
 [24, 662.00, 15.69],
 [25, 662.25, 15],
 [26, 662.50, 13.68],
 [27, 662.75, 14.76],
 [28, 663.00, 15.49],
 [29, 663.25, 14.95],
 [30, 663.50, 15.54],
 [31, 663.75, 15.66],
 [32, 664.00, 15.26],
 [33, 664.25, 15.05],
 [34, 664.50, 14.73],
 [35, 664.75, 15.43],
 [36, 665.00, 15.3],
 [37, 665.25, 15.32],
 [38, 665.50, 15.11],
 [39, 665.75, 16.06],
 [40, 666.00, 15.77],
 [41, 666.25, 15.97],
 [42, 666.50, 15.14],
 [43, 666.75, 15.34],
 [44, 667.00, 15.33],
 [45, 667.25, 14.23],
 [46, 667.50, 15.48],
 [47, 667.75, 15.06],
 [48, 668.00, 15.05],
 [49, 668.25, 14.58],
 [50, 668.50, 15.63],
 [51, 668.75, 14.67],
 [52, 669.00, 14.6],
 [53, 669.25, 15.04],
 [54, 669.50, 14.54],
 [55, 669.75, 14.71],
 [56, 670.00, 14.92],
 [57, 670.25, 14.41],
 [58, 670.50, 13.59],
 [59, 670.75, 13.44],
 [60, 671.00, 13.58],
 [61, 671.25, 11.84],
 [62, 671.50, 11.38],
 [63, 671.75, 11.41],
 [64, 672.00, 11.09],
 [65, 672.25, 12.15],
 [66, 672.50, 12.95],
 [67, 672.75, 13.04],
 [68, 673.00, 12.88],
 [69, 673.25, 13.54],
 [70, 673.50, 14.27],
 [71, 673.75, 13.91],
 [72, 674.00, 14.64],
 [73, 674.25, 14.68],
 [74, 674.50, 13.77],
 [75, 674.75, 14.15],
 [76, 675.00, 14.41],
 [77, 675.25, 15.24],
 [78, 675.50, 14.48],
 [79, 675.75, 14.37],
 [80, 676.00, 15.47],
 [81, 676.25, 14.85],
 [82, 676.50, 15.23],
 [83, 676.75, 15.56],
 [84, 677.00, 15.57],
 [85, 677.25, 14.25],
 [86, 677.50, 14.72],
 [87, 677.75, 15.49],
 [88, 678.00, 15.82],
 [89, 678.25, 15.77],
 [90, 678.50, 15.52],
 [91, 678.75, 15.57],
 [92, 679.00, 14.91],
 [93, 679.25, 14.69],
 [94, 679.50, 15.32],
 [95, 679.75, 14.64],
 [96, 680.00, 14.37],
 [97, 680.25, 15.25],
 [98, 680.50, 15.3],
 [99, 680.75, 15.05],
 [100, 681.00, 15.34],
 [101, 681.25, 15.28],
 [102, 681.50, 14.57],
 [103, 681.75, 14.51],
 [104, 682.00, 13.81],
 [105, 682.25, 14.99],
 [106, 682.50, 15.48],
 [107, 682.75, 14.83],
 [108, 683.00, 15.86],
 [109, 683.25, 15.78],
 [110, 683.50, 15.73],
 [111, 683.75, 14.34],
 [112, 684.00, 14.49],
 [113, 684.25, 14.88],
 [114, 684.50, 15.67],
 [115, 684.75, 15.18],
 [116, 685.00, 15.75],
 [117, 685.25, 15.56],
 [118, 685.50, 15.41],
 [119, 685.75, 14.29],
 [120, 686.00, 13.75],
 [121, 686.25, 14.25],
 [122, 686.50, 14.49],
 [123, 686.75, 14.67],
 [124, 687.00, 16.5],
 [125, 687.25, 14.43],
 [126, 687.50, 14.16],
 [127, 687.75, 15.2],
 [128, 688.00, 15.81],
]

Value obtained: 15.6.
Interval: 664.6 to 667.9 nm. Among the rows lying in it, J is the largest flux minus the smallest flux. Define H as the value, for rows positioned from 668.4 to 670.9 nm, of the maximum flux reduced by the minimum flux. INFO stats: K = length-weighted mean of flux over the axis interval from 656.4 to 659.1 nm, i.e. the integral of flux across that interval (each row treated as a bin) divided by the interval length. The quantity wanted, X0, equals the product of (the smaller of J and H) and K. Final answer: 28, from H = 2.19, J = 1.83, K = 15.5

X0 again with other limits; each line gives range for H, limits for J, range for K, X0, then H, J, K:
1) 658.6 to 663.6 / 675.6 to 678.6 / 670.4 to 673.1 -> 20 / 2.22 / 1.57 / 12.5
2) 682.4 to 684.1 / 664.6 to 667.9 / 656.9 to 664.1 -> 23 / 1.52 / 1.83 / 15.3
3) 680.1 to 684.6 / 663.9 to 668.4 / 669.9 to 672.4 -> 23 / 2.05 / 1.83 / 12.8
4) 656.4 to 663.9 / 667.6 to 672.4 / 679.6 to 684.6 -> 44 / 2.90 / 4.54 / 15.0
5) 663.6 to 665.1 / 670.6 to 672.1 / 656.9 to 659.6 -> 14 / 0.93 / 2.49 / 15.3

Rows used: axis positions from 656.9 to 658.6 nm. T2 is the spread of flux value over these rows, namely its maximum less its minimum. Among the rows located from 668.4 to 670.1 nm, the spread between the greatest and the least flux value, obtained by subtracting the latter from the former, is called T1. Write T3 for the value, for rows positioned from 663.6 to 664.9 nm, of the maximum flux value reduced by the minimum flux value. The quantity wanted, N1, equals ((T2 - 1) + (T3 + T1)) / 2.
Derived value 1.1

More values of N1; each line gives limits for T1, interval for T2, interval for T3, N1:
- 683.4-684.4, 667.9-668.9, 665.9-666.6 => 1.1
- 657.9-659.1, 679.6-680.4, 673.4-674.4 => 1.4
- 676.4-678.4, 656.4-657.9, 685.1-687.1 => 2.2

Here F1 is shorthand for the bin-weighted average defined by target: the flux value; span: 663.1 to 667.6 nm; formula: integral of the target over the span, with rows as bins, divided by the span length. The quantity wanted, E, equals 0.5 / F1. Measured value 0.0326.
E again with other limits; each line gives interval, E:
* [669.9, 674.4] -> 0.0379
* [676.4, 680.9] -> 0.0330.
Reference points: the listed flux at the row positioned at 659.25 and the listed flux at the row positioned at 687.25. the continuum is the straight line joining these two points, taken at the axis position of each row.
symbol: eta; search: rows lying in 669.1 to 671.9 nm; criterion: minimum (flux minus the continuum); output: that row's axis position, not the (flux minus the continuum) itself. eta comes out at 671.50 nm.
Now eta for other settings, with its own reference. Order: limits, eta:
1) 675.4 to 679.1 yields 677.25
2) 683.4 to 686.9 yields 686.00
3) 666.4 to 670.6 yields 670.50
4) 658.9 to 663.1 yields 662.50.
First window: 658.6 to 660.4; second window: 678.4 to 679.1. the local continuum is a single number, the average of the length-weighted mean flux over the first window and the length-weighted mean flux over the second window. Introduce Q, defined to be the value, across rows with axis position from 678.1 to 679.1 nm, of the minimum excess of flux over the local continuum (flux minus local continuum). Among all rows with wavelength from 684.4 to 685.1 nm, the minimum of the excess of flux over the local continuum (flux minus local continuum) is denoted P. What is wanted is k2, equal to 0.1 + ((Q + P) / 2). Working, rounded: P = 0.1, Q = -0.2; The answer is 0.0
